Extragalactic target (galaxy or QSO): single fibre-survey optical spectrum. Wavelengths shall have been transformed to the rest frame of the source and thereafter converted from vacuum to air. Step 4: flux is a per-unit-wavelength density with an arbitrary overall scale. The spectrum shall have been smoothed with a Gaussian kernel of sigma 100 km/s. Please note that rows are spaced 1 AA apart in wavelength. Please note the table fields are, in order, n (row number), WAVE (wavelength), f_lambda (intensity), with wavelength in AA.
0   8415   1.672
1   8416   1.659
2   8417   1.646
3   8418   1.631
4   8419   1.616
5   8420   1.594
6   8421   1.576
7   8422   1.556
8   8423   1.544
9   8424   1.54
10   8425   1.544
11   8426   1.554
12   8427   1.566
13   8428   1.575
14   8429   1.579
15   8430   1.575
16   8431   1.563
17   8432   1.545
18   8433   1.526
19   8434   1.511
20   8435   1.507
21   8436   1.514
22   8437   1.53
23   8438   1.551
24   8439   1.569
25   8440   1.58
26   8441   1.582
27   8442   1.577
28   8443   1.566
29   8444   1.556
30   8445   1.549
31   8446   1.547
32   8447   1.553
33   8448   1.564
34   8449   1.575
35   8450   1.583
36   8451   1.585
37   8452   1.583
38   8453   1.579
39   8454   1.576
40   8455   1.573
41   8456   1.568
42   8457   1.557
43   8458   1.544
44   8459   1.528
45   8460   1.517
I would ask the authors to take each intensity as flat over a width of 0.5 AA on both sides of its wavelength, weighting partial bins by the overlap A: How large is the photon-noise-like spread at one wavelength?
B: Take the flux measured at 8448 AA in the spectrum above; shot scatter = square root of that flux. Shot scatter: 1.25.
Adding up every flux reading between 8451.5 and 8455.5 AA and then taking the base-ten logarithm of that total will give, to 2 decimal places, 0.80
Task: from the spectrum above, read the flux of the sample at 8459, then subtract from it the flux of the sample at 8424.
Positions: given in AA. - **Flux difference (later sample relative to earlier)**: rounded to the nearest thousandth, -0.012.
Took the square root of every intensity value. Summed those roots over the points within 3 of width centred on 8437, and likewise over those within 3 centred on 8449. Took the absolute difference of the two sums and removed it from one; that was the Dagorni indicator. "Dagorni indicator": 0.949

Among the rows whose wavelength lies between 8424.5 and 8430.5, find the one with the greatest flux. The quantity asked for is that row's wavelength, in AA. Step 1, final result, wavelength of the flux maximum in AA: 8429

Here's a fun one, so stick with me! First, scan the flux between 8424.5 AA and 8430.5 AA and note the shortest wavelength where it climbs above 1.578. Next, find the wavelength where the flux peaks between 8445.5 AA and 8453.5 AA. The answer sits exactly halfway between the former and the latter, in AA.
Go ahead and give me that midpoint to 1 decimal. 8440.0 AA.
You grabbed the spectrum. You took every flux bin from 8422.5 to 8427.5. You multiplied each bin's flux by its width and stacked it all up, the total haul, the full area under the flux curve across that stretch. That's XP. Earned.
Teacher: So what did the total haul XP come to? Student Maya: 7.75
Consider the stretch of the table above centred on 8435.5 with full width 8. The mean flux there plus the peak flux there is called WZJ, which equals 3.10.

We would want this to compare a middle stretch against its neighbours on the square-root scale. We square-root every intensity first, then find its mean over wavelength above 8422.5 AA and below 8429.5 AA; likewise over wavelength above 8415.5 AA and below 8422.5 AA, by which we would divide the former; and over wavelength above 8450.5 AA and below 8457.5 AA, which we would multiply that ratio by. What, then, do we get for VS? 1.23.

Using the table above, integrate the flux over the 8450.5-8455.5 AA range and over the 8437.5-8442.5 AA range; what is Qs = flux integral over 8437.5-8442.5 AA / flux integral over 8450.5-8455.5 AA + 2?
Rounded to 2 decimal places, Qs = 3.00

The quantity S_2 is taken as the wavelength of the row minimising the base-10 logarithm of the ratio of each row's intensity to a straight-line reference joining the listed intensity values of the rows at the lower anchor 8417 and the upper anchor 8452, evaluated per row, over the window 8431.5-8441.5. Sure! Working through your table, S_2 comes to 8435 AA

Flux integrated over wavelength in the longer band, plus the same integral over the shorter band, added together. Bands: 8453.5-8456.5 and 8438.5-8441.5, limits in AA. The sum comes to 9.45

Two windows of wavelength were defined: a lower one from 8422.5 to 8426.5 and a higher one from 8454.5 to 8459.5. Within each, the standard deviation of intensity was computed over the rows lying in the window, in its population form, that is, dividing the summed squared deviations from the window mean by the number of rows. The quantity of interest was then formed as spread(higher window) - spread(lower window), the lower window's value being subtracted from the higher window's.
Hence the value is 0.011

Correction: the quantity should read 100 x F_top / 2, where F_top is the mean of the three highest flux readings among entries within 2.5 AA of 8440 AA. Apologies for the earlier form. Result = 79.0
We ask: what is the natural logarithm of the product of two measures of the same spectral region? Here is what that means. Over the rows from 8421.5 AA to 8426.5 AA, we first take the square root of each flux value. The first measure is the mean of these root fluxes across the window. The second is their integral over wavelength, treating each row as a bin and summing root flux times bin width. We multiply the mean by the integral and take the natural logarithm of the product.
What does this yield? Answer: 2.046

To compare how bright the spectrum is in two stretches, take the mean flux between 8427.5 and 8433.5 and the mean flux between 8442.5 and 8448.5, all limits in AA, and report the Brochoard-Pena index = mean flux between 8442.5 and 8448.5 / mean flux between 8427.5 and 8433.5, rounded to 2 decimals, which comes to 1.00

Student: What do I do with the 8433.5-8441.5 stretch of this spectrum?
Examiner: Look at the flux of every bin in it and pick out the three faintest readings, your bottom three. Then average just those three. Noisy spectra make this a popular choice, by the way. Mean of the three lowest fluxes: 1.511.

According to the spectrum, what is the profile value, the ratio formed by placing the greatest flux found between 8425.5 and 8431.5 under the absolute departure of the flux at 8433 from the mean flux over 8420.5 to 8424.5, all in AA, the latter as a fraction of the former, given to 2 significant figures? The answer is 0.018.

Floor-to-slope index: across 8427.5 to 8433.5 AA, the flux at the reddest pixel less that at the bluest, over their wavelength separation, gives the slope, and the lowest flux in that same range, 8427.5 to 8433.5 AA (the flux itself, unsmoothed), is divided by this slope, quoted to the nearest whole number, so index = -156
